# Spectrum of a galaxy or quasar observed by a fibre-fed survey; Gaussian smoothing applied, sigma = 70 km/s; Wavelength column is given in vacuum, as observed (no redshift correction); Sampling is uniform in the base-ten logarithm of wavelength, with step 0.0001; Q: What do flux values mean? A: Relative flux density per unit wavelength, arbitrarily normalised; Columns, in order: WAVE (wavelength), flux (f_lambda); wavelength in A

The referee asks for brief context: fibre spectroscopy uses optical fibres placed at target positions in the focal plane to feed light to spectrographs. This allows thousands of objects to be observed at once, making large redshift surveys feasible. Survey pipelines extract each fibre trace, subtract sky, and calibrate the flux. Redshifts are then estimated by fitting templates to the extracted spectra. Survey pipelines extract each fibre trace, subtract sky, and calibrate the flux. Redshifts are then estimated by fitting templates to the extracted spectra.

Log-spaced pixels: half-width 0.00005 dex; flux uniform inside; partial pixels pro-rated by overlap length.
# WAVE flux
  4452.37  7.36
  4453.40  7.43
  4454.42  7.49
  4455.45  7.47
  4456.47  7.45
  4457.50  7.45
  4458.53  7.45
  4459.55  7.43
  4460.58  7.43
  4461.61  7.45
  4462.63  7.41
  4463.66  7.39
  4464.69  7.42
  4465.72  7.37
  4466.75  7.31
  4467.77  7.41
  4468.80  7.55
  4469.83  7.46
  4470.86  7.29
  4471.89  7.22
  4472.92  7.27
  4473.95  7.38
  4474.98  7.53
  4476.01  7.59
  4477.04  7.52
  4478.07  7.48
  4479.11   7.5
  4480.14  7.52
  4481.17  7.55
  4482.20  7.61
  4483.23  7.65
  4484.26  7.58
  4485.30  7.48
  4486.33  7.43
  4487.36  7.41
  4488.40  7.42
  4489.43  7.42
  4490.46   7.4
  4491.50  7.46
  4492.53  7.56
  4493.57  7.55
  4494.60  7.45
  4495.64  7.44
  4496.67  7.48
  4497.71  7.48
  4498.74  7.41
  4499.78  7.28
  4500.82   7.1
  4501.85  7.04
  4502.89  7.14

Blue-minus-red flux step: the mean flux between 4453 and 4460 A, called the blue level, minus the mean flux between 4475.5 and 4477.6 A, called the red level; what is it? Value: -0.10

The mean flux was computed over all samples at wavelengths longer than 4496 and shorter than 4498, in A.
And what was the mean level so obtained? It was 7.48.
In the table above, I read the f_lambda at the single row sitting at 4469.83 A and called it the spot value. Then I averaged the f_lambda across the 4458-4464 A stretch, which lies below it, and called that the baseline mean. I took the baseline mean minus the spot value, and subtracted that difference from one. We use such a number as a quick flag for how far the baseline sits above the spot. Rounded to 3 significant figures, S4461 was 1.03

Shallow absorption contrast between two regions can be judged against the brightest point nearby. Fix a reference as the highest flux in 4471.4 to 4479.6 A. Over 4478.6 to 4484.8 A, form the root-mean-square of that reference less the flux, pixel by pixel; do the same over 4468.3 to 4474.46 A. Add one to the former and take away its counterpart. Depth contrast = 0.80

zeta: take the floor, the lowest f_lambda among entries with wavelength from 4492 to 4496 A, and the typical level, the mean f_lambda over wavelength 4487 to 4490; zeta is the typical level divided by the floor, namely 1.00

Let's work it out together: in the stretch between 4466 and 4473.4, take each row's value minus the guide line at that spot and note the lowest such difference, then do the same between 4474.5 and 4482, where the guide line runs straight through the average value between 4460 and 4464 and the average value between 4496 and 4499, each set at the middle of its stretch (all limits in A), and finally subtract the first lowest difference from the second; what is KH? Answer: 0.25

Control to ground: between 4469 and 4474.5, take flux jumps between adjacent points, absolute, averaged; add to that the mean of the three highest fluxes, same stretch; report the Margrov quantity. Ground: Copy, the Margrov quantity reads 7.48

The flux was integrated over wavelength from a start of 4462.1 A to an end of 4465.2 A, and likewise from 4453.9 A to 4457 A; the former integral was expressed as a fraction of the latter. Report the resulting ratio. 0.99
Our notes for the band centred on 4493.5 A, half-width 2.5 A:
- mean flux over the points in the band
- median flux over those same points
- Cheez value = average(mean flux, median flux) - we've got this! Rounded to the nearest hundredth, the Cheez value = 7.48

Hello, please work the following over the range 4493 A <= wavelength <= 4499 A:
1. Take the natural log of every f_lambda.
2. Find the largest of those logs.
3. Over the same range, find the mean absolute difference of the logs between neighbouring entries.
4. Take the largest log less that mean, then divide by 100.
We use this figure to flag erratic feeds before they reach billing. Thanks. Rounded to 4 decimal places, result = 0.0202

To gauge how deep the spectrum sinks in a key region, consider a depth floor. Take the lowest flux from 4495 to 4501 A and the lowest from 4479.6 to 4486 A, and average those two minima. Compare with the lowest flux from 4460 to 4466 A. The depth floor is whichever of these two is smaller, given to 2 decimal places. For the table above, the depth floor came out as 7.29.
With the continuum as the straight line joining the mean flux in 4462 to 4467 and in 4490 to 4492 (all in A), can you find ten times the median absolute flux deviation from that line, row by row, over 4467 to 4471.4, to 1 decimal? 0.9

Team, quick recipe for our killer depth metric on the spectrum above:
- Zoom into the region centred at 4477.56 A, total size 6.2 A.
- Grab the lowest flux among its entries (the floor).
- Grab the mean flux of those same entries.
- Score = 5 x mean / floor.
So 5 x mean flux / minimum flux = 5.03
